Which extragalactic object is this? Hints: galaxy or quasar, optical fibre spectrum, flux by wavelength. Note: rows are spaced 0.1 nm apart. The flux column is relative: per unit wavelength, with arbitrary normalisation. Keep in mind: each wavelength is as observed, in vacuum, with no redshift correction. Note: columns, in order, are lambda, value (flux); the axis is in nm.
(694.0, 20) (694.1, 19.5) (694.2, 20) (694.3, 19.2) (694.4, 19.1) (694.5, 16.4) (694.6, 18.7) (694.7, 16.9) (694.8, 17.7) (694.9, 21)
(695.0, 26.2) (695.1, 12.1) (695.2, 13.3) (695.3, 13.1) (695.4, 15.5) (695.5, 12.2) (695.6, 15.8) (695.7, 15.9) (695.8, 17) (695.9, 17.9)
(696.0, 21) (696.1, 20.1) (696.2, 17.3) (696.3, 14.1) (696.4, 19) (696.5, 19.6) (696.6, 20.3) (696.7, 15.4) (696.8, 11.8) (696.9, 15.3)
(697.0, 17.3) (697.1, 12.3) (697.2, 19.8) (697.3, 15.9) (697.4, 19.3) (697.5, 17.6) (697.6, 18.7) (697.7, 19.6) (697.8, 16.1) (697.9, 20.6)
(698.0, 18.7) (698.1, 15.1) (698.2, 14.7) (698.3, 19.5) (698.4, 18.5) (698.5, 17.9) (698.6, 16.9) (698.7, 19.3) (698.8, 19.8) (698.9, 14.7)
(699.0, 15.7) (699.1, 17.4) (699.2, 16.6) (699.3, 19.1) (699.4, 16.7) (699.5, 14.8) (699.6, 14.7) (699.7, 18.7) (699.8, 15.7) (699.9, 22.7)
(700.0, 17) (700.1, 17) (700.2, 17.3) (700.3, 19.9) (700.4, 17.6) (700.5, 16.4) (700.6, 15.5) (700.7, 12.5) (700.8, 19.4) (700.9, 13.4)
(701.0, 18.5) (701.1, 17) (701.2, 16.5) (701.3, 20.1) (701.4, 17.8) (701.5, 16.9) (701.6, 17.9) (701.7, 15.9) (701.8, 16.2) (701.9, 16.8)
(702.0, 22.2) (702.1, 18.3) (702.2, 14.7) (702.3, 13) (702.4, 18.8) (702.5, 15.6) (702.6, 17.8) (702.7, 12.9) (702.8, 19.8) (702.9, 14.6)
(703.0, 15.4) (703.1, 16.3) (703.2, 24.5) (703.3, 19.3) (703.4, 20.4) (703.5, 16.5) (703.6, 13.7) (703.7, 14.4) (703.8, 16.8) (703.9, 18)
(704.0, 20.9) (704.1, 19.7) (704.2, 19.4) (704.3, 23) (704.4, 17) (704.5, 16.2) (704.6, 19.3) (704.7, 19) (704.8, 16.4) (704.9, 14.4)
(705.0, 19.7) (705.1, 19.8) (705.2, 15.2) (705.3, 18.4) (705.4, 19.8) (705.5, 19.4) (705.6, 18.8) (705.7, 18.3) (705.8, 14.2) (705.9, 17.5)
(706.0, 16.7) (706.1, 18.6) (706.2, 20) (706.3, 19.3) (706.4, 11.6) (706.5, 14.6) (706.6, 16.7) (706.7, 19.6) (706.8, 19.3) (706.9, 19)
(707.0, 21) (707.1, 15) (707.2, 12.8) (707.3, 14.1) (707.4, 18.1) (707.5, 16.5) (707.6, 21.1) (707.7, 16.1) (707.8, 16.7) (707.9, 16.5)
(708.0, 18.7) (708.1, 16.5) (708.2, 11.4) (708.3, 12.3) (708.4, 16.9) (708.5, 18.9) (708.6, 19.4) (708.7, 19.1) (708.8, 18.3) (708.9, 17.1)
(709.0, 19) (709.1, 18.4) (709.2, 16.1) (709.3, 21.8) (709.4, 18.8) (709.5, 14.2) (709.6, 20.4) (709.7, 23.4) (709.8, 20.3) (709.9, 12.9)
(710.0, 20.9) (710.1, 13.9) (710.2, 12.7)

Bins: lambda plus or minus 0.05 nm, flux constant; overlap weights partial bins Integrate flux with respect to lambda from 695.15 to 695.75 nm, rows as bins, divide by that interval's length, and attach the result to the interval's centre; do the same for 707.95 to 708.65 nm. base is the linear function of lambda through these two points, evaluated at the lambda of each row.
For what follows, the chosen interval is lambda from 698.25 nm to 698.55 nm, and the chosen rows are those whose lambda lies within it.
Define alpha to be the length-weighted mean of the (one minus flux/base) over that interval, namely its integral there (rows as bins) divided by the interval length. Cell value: -0.26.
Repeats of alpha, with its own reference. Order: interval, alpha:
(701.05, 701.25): -0.10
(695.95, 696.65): -0.30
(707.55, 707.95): -0.09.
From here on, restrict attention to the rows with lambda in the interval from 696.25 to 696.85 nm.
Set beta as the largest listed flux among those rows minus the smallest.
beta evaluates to 8.5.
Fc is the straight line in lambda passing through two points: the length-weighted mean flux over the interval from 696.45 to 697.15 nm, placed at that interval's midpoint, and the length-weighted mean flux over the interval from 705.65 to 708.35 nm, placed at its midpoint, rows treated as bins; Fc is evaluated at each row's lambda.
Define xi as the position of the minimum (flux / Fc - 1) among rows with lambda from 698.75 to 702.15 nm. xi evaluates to 700.7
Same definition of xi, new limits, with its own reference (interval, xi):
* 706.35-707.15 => 706.4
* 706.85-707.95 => 707.2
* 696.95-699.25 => 697.1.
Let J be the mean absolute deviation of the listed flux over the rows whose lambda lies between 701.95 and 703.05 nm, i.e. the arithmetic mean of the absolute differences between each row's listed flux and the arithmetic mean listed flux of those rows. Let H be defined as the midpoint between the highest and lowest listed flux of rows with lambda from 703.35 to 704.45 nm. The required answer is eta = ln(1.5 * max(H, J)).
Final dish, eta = 3.32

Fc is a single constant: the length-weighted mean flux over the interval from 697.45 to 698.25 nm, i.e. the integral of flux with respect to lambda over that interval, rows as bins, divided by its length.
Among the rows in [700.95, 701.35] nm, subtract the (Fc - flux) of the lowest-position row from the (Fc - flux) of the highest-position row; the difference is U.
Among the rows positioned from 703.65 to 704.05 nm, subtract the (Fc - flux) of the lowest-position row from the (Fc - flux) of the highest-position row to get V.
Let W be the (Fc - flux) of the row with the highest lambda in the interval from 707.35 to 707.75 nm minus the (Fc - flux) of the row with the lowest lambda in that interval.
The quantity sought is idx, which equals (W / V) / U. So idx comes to 0.19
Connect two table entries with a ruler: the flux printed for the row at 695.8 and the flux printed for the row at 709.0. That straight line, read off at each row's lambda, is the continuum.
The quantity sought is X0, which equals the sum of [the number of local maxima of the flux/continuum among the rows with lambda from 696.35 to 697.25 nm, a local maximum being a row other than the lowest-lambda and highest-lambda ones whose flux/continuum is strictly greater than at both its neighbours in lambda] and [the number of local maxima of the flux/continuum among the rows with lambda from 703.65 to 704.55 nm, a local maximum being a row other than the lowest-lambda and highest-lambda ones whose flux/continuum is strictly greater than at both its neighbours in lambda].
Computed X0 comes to 4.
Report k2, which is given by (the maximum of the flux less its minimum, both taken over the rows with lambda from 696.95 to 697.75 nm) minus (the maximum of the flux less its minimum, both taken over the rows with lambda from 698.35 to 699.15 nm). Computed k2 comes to 2.4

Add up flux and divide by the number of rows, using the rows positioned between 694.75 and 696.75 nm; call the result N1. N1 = 17.2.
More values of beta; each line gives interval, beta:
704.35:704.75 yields 3.1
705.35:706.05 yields 5.6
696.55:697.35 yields 8.5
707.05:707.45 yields 5.3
